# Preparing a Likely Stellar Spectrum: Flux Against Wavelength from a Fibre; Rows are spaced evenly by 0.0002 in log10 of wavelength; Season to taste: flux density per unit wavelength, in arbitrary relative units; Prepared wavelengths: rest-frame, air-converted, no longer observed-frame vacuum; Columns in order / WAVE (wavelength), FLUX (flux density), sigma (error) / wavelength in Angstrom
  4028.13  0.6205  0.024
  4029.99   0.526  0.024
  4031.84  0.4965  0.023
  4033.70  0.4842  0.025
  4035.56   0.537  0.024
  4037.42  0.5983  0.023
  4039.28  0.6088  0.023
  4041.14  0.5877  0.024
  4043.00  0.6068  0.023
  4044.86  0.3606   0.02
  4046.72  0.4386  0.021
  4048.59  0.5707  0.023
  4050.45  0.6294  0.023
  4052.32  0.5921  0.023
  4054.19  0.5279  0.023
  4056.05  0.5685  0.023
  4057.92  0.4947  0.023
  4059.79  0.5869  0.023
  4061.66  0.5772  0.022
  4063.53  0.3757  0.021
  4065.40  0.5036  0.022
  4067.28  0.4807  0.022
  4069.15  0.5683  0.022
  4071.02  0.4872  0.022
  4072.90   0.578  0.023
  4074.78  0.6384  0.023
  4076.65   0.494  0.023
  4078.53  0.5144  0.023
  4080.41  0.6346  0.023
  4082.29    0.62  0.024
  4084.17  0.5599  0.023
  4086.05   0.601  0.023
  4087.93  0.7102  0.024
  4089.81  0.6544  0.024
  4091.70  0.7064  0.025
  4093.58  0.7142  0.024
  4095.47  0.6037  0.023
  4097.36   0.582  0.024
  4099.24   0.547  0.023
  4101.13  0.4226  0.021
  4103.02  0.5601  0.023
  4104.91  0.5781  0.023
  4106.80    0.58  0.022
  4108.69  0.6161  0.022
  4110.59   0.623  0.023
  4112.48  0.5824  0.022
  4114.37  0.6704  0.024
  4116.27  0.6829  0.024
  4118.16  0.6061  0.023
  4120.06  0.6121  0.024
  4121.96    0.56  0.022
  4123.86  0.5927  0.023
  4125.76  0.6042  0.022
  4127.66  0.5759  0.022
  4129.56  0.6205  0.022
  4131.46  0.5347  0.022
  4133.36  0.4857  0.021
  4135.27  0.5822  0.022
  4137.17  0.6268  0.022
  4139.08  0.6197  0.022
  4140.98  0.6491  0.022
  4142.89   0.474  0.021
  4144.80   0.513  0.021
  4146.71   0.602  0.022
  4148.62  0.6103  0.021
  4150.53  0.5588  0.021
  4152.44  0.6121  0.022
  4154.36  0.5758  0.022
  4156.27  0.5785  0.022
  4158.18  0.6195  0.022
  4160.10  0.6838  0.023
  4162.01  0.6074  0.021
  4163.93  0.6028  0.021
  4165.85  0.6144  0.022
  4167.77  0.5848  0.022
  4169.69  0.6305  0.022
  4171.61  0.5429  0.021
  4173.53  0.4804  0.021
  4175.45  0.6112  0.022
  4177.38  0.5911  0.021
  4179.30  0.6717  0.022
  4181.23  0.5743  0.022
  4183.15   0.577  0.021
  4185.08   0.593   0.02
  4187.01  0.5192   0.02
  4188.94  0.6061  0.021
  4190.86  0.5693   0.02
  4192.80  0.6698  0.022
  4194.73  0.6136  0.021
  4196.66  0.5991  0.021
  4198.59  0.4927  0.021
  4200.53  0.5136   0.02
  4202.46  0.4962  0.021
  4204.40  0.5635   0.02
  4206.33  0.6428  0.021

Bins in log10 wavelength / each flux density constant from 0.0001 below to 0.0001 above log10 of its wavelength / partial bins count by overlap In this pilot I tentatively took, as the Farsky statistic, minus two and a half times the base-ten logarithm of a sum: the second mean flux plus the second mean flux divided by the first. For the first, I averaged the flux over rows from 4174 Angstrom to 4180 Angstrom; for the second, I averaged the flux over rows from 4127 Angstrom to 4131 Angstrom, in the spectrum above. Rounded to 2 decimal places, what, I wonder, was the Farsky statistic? -0.48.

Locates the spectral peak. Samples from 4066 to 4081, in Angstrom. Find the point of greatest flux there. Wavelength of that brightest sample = 4074.78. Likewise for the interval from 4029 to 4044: 4039.28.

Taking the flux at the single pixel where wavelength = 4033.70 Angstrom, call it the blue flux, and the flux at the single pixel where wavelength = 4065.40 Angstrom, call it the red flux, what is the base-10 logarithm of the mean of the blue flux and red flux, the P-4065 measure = -0.31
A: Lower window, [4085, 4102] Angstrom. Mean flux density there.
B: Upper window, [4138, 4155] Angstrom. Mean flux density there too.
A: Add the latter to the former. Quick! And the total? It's 1.20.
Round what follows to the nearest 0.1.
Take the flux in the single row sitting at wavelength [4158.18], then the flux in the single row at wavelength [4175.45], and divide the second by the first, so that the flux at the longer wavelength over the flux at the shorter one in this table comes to 1.0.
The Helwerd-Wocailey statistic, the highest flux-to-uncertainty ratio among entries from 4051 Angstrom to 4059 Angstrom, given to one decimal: 25.7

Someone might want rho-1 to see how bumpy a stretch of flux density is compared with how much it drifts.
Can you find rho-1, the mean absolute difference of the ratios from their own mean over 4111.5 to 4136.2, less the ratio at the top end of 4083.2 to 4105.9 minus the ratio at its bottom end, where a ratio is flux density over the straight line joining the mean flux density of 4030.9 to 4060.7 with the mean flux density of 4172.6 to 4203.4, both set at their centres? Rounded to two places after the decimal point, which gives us 0.04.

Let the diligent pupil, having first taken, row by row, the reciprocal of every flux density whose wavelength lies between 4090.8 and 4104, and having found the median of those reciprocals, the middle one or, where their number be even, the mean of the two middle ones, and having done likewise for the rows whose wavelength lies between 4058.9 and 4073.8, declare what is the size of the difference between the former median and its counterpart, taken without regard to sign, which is 0.15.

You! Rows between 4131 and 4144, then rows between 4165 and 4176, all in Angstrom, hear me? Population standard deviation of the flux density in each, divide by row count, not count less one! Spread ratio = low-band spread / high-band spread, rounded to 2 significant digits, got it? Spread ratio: 1.3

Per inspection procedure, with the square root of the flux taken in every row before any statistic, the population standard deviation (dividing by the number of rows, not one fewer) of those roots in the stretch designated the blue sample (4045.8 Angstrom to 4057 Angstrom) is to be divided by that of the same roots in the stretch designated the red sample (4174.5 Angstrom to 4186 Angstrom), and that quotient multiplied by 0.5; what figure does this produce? 1.0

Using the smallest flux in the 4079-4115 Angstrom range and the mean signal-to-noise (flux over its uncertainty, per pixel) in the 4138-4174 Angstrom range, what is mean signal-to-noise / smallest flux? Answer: 64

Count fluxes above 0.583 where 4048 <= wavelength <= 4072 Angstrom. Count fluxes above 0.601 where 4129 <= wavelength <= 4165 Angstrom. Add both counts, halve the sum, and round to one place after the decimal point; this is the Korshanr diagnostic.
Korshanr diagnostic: 7.0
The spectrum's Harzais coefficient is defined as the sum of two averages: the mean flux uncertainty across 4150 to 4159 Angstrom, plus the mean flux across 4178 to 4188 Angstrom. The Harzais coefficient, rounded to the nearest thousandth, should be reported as 0.609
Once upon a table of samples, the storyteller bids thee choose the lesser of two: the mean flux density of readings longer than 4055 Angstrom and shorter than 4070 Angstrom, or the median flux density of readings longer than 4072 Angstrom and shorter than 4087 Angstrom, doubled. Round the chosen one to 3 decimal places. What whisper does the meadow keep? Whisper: 0.519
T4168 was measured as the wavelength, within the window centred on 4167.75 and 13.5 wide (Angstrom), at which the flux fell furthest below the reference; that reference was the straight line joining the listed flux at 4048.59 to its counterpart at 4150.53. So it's 4173.53 Angstrom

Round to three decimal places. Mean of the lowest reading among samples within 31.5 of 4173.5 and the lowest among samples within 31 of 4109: 0.448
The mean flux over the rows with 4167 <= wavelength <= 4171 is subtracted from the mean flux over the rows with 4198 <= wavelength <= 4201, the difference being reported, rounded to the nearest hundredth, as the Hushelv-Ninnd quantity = -0.10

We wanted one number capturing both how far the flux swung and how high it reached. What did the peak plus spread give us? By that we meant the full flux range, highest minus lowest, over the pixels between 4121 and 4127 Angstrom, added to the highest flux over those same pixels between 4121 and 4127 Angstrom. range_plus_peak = 0.65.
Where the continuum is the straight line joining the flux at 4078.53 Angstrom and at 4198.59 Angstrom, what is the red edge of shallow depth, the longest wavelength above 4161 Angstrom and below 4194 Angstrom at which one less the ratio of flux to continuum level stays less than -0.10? 4192.80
